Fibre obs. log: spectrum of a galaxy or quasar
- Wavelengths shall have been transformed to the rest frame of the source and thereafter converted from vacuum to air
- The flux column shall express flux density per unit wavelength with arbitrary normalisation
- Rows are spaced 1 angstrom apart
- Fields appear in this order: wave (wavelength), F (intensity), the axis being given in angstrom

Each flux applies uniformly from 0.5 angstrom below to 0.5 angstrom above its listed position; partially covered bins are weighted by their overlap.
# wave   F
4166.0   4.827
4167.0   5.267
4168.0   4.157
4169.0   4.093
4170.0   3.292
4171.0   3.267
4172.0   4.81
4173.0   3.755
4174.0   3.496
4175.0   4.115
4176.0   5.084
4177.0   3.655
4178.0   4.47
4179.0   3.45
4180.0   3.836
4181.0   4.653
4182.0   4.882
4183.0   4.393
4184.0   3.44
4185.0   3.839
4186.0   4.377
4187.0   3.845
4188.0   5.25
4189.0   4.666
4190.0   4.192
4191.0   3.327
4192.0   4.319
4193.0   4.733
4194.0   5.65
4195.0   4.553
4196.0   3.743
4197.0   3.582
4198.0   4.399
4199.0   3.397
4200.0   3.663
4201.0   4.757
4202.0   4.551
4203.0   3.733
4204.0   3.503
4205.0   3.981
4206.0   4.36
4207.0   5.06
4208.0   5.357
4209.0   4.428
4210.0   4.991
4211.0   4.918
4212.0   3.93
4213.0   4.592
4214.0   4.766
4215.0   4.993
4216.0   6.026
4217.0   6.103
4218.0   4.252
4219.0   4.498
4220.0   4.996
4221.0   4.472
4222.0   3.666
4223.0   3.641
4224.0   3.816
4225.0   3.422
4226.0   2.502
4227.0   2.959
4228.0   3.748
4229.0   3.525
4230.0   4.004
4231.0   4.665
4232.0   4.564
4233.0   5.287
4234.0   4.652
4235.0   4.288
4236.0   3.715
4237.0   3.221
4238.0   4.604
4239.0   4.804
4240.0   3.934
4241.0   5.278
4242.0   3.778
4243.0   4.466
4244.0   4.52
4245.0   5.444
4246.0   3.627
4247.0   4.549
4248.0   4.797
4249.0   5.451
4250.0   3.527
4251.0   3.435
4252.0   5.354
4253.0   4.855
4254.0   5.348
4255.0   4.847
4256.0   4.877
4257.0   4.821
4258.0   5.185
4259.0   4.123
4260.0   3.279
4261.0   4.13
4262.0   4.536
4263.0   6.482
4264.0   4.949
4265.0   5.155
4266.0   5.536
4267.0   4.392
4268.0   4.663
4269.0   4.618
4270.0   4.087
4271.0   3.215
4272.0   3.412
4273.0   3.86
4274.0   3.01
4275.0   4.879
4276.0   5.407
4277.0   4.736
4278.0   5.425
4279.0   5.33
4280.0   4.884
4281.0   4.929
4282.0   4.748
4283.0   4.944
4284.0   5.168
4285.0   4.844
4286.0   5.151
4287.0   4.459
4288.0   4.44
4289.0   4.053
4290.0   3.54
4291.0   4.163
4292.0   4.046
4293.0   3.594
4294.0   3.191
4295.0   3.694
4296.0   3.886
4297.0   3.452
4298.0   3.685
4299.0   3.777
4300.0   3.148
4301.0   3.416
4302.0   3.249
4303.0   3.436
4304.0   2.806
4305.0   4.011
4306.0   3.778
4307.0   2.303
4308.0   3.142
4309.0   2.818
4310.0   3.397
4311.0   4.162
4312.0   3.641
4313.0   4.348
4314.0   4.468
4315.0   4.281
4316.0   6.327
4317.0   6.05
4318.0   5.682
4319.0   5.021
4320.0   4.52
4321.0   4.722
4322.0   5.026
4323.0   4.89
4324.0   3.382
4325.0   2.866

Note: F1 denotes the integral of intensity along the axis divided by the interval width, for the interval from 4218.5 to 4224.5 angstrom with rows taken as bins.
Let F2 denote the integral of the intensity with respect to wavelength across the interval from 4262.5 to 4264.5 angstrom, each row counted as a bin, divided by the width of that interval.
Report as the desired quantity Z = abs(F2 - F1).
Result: 1.53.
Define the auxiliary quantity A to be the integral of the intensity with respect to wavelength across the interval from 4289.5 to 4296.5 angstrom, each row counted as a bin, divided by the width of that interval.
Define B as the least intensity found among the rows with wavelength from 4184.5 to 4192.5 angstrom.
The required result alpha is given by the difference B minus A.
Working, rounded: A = 3.7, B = 3.327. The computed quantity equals -0.4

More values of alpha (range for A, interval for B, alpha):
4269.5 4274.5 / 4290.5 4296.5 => -0.3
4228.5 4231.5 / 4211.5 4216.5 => -0.1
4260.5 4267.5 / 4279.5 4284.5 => -0.3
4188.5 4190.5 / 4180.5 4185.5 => -1.0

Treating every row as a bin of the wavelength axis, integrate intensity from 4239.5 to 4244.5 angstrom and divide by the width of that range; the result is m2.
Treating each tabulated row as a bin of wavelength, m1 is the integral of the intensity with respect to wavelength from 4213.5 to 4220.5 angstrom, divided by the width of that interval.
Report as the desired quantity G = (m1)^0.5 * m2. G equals 9.9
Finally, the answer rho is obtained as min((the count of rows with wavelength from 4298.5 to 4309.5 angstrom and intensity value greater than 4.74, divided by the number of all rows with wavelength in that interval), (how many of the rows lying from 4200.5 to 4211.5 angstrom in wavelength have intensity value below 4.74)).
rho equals 0.00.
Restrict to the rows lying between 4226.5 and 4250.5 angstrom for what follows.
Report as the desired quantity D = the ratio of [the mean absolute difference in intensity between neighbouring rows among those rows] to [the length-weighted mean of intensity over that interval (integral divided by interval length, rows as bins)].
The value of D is 0.177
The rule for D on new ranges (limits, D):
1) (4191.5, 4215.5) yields 0.131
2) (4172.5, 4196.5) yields 0.175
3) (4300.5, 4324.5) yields 0.147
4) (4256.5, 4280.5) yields 0.154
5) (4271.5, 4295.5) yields 0.104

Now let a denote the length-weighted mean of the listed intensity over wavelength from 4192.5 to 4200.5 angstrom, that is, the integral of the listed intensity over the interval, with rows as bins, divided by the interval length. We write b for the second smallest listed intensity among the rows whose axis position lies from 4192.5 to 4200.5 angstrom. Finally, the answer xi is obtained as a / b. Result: 1.18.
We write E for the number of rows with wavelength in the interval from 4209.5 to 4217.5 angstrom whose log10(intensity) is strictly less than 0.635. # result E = 1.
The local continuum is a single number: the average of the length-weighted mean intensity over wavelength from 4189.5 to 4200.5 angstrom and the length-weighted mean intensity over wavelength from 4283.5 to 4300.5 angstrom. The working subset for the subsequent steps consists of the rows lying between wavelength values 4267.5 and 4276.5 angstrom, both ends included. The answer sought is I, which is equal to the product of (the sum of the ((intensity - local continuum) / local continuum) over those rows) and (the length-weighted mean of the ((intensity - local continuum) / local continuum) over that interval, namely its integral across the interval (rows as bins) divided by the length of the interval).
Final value 0.00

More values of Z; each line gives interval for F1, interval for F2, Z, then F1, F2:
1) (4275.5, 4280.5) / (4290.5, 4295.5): 1.42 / 5.16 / 3.74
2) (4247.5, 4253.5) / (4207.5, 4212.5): 0.15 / 4.57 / 4.72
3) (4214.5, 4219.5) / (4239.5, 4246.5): 0.74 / 5.17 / 4.44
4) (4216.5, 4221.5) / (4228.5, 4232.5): 0.67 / 4.86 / 4.19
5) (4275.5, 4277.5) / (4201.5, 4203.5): 0.93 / 5.07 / 4.14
